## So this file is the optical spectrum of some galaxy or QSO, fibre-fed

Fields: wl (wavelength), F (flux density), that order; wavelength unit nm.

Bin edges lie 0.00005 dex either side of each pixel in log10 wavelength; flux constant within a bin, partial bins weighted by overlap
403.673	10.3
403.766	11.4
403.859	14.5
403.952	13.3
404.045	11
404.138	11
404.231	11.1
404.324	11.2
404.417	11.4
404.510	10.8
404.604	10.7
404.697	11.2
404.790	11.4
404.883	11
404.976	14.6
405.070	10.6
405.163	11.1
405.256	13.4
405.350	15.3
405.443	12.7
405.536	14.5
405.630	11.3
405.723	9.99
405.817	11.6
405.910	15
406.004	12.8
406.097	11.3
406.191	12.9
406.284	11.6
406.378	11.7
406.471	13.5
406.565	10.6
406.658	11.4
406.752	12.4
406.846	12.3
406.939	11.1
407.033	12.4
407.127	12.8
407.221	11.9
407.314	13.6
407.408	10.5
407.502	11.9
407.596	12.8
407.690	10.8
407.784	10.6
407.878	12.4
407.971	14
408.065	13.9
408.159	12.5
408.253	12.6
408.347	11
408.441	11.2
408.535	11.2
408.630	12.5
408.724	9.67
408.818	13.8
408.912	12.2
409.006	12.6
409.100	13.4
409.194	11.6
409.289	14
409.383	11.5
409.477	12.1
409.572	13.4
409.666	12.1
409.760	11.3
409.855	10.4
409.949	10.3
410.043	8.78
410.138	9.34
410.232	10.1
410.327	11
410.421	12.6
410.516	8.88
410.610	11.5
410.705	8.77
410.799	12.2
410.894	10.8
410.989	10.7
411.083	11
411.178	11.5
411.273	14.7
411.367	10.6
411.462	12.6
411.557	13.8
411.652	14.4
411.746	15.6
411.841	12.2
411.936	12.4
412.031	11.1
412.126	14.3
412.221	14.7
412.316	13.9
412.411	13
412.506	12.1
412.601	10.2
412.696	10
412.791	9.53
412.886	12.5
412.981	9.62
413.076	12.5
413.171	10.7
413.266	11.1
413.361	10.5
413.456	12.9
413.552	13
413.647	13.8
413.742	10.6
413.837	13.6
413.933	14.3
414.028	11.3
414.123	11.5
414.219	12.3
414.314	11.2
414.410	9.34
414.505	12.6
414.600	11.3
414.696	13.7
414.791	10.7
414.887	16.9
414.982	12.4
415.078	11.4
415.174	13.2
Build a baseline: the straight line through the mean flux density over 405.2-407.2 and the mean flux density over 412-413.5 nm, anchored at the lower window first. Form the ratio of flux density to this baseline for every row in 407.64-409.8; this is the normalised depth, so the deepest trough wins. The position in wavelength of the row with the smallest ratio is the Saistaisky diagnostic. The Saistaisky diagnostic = 408.724 nm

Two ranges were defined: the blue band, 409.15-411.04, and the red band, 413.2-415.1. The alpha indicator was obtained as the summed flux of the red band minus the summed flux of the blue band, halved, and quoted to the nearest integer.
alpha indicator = 12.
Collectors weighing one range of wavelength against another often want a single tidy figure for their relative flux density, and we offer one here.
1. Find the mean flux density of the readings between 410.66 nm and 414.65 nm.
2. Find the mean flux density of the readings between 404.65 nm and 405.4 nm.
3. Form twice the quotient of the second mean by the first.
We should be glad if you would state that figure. 2.05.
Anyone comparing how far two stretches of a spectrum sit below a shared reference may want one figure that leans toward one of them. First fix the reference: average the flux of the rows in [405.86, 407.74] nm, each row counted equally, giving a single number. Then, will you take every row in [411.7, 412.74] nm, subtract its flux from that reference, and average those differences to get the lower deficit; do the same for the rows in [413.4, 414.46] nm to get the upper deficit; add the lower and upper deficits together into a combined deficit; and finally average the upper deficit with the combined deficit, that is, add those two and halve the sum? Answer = -0.26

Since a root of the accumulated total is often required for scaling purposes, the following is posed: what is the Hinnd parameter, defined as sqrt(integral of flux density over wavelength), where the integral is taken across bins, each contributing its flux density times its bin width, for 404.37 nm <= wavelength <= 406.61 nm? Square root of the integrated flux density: 5.21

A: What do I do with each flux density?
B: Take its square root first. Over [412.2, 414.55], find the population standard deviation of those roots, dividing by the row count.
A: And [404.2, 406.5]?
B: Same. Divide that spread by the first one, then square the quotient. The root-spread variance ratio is 0.85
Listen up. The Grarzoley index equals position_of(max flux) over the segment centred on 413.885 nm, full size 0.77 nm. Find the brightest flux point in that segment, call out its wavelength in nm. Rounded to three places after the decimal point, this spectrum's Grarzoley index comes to 413.933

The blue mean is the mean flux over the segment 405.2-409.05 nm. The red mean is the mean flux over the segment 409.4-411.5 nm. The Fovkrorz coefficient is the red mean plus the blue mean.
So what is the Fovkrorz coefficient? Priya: 23.37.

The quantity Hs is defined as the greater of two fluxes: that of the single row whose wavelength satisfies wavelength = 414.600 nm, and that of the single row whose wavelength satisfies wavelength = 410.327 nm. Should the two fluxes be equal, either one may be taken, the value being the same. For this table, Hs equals 11.3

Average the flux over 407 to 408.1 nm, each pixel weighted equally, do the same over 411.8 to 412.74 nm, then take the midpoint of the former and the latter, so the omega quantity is 12.3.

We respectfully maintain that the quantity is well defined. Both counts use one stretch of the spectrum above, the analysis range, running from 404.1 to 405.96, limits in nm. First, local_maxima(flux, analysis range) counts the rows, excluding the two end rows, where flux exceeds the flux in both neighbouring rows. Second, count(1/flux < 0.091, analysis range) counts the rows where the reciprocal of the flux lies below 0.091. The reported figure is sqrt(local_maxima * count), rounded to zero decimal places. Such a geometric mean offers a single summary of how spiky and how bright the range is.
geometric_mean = 9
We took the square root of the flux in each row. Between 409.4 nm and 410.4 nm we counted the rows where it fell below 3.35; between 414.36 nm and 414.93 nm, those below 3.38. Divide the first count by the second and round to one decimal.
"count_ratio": 2.0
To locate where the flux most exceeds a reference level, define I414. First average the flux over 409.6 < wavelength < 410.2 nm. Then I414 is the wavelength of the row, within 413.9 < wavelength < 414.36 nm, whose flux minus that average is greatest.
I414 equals 413.933 nm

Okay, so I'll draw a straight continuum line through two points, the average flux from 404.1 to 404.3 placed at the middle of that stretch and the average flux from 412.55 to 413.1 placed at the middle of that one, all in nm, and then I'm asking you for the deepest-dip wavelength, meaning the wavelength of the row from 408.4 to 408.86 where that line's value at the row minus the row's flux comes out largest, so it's 408.724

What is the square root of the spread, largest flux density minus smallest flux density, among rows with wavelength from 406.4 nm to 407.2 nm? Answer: 1.70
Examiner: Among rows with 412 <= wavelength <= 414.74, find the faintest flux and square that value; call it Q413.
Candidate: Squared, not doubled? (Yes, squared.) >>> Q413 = 87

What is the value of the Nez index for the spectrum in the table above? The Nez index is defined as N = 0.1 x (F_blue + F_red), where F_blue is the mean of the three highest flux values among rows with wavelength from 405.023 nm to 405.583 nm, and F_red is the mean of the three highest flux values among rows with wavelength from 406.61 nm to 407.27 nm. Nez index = 2.69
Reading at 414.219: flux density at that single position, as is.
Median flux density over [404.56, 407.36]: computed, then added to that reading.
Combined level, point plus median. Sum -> 24.1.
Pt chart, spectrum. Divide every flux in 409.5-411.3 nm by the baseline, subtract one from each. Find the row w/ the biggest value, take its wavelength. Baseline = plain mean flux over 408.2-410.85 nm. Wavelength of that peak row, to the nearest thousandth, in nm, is 411.273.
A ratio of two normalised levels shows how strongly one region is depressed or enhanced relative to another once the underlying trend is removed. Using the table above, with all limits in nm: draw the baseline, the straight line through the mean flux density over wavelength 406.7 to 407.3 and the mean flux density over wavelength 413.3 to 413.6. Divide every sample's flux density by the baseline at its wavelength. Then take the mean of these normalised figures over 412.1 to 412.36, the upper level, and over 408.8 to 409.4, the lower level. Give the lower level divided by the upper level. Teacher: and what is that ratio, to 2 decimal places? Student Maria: 0.89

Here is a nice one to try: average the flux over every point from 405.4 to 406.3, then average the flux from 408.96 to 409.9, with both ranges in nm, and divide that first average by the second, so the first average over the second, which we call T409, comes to 1.01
